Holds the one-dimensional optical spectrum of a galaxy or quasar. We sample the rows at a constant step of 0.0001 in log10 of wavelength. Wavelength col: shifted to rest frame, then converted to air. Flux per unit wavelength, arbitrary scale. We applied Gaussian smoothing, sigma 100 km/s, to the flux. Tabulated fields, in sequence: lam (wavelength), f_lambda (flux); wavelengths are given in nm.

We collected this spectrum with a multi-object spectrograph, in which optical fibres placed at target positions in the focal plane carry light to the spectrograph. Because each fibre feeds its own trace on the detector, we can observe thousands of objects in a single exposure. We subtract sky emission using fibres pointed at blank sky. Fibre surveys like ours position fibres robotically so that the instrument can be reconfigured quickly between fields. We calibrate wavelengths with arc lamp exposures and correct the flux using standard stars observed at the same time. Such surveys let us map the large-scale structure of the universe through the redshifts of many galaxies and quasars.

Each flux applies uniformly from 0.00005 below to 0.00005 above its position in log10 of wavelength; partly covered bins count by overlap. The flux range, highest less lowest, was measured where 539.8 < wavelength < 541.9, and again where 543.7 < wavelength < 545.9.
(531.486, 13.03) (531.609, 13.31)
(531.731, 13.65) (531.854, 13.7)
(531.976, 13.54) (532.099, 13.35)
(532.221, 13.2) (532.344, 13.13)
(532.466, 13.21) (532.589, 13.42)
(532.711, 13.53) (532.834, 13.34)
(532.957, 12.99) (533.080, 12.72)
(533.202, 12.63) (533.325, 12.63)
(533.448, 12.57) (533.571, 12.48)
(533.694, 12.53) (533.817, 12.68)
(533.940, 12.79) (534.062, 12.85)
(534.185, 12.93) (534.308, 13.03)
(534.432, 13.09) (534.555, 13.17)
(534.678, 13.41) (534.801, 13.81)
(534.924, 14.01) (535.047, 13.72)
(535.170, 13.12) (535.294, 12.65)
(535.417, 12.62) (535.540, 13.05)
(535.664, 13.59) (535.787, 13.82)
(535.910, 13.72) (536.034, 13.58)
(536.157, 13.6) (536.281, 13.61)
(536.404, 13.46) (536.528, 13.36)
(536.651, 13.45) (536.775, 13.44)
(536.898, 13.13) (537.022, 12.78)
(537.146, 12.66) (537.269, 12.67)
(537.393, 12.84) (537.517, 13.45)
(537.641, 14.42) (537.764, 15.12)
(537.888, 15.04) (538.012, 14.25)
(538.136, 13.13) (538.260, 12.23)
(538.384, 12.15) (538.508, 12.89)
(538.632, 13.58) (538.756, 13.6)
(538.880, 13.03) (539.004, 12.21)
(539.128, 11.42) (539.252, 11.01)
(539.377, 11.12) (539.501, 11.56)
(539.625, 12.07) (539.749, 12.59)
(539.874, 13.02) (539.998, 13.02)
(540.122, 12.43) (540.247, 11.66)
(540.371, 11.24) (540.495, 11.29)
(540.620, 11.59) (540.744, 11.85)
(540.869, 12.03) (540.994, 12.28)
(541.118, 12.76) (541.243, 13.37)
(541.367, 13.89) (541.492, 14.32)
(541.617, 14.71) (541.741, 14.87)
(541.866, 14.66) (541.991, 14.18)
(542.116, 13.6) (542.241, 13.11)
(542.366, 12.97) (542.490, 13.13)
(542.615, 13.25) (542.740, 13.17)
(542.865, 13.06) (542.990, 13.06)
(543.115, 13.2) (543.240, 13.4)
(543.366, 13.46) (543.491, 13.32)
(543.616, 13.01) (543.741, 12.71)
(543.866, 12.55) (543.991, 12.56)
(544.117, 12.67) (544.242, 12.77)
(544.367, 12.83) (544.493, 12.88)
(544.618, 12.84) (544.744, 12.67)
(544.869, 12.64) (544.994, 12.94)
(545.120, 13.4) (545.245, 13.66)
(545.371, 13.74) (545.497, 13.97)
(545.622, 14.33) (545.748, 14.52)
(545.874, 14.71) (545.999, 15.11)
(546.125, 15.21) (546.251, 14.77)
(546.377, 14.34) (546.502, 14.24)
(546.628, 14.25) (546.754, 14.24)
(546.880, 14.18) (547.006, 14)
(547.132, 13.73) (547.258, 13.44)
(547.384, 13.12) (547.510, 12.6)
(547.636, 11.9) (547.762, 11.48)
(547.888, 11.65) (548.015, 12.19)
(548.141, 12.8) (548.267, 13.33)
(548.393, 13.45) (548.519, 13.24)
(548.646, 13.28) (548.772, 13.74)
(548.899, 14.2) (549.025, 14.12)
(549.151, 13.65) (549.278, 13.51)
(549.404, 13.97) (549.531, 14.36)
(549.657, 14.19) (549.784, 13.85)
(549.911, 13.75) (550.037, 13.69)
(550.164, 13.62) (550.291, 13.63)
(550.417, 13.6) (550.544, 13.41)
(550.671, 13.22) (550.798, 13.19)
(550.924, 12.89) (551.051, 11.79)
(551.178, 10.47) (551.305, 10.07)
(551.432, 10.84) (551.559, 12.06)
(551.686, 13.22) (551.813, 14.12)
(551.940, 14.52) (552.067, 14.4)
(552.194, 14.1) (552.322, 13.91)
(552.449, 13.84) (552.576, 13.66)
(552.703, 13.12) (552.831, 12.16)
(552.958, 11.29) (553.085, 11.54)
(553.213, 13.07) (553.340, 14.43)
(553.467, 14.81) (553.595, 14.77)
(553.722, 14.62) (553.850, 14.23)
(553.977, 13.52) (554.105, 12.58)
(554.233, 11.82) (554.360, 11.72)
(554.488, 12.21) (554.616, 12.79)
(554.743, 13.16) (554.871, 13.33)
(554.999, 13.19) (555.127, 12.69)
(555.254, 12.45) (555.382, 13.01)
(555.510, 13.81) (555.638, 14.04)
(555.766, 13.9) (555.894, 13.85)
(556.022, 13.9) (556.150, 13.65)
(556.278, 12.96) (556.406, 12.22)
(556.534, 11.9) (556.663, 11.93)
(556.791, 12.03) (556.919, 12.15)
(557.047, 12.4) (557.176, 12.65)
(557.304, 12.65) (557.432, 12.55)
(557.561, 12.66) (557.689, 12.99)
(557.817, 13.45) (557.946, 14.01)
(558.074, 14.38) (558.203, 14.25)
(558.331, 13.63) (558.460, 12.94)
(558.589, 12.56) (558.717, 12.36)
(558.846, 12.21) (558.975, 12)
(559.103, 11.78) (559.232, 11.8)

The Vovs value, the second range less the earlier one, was -1.5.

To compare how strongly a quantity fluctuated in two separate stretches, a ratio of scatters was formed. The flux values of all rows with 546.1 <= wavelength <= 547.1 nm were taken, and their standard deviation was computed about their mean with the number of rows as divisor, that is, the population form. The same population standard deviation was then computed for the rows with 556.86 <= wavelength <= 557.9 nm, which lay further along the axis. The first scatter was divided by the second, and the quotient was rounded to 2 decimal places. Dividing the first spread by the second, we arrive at 1.01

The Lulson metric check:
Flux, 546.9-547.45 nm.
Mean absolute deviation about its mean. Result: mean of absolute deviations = 0.29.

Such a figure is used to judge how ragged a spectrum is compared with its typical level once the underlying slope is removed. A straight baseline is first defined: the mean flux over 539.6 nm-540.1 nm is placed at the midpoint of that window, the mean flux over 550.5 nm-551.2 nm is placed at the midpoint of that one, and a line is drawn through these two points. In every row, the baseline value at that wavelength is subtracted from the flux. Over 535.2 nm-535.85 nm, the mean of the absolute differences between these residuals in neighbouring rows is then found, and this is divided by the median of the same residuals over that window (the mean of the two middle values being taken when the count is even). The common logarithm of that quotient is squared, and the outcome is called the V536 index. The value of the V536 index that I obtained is 0.00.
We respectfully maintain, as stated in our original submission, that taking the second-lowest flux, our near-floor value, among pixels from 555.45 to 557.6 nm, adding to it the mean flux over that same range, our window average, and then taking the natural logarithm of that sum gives 3.21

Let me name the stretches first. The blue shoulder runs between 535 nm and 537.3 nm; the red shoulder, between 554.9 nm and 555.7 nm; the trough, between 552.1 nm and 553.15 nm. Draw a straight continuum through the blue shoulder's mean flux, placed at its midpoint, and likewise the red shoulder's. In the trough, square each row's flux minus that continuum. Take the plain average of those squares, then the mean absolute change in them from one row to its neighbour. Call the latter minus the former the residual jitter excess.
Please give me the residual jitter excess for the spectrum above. -0.42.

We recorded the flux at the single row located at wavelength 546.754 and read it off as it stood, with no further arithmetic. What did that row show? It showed 14.24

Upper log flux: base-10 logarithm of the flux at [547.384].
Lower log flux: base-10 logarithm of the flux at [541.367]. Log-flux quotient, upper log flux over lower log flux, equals 0.98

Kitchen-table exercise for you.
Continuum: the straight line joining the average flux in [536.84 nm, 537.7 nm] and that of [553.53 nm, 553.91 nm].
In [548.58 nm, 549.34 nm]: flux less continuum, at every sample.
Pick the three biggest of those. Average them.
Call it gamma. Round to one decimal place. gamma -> -0.1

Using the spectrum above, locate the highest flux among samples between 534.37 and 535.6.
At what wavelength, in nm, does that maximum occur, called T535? 534.924 nm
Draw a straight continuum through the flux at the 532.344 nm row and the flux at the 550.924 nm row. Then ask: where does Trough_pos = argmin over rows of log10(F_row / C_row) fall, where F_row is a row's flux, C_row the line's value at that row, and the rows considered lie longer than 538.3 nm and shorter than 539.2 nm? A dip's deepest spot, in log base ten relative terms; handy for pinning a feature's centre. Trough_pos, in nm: 539.128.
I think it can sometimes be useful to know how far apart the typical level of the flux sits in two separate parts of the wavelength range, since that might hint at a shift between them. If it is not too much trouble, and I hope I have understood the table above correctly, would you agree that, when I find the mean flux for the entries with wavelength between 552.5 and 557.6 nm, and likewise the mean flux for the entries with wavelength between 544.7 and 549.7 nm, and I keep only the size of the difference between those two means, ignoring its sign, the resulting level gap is 0.64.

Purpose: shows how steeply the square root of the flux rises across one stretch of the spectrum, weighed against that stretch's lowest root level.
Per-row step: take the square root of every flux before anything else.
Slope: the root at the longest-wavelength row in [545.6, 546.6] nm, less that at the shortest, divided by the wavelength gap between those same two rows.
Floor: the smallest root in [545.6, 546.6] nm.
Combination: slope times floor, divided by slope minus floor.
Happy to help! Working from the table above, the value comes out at 0.01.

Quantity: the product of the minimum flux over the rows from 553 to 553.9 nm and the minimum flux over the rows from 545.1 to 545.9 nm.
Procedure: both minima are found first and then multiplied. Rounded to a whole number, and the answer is 155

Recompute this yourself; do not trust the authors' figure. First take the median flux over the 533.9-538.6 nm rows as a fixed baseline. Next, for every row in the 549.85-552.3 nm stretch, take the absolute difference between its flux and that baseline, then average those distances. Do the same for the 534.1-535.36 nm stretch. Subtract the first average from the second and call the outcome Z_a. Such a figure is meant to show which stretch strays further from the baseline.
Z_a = -0.6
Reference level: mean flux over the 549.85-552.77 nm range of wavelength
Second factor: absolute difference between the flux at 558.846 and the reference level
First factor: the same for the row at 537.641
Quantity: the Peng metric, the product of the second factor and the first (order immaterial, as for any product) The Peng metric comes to 1.2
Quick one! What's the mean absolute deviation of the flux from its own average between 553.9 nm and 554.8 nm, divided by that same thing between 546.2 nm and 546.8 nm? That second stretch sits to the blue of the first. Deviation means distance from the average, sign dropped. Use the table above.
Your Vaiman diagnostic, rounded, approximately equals 3.3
